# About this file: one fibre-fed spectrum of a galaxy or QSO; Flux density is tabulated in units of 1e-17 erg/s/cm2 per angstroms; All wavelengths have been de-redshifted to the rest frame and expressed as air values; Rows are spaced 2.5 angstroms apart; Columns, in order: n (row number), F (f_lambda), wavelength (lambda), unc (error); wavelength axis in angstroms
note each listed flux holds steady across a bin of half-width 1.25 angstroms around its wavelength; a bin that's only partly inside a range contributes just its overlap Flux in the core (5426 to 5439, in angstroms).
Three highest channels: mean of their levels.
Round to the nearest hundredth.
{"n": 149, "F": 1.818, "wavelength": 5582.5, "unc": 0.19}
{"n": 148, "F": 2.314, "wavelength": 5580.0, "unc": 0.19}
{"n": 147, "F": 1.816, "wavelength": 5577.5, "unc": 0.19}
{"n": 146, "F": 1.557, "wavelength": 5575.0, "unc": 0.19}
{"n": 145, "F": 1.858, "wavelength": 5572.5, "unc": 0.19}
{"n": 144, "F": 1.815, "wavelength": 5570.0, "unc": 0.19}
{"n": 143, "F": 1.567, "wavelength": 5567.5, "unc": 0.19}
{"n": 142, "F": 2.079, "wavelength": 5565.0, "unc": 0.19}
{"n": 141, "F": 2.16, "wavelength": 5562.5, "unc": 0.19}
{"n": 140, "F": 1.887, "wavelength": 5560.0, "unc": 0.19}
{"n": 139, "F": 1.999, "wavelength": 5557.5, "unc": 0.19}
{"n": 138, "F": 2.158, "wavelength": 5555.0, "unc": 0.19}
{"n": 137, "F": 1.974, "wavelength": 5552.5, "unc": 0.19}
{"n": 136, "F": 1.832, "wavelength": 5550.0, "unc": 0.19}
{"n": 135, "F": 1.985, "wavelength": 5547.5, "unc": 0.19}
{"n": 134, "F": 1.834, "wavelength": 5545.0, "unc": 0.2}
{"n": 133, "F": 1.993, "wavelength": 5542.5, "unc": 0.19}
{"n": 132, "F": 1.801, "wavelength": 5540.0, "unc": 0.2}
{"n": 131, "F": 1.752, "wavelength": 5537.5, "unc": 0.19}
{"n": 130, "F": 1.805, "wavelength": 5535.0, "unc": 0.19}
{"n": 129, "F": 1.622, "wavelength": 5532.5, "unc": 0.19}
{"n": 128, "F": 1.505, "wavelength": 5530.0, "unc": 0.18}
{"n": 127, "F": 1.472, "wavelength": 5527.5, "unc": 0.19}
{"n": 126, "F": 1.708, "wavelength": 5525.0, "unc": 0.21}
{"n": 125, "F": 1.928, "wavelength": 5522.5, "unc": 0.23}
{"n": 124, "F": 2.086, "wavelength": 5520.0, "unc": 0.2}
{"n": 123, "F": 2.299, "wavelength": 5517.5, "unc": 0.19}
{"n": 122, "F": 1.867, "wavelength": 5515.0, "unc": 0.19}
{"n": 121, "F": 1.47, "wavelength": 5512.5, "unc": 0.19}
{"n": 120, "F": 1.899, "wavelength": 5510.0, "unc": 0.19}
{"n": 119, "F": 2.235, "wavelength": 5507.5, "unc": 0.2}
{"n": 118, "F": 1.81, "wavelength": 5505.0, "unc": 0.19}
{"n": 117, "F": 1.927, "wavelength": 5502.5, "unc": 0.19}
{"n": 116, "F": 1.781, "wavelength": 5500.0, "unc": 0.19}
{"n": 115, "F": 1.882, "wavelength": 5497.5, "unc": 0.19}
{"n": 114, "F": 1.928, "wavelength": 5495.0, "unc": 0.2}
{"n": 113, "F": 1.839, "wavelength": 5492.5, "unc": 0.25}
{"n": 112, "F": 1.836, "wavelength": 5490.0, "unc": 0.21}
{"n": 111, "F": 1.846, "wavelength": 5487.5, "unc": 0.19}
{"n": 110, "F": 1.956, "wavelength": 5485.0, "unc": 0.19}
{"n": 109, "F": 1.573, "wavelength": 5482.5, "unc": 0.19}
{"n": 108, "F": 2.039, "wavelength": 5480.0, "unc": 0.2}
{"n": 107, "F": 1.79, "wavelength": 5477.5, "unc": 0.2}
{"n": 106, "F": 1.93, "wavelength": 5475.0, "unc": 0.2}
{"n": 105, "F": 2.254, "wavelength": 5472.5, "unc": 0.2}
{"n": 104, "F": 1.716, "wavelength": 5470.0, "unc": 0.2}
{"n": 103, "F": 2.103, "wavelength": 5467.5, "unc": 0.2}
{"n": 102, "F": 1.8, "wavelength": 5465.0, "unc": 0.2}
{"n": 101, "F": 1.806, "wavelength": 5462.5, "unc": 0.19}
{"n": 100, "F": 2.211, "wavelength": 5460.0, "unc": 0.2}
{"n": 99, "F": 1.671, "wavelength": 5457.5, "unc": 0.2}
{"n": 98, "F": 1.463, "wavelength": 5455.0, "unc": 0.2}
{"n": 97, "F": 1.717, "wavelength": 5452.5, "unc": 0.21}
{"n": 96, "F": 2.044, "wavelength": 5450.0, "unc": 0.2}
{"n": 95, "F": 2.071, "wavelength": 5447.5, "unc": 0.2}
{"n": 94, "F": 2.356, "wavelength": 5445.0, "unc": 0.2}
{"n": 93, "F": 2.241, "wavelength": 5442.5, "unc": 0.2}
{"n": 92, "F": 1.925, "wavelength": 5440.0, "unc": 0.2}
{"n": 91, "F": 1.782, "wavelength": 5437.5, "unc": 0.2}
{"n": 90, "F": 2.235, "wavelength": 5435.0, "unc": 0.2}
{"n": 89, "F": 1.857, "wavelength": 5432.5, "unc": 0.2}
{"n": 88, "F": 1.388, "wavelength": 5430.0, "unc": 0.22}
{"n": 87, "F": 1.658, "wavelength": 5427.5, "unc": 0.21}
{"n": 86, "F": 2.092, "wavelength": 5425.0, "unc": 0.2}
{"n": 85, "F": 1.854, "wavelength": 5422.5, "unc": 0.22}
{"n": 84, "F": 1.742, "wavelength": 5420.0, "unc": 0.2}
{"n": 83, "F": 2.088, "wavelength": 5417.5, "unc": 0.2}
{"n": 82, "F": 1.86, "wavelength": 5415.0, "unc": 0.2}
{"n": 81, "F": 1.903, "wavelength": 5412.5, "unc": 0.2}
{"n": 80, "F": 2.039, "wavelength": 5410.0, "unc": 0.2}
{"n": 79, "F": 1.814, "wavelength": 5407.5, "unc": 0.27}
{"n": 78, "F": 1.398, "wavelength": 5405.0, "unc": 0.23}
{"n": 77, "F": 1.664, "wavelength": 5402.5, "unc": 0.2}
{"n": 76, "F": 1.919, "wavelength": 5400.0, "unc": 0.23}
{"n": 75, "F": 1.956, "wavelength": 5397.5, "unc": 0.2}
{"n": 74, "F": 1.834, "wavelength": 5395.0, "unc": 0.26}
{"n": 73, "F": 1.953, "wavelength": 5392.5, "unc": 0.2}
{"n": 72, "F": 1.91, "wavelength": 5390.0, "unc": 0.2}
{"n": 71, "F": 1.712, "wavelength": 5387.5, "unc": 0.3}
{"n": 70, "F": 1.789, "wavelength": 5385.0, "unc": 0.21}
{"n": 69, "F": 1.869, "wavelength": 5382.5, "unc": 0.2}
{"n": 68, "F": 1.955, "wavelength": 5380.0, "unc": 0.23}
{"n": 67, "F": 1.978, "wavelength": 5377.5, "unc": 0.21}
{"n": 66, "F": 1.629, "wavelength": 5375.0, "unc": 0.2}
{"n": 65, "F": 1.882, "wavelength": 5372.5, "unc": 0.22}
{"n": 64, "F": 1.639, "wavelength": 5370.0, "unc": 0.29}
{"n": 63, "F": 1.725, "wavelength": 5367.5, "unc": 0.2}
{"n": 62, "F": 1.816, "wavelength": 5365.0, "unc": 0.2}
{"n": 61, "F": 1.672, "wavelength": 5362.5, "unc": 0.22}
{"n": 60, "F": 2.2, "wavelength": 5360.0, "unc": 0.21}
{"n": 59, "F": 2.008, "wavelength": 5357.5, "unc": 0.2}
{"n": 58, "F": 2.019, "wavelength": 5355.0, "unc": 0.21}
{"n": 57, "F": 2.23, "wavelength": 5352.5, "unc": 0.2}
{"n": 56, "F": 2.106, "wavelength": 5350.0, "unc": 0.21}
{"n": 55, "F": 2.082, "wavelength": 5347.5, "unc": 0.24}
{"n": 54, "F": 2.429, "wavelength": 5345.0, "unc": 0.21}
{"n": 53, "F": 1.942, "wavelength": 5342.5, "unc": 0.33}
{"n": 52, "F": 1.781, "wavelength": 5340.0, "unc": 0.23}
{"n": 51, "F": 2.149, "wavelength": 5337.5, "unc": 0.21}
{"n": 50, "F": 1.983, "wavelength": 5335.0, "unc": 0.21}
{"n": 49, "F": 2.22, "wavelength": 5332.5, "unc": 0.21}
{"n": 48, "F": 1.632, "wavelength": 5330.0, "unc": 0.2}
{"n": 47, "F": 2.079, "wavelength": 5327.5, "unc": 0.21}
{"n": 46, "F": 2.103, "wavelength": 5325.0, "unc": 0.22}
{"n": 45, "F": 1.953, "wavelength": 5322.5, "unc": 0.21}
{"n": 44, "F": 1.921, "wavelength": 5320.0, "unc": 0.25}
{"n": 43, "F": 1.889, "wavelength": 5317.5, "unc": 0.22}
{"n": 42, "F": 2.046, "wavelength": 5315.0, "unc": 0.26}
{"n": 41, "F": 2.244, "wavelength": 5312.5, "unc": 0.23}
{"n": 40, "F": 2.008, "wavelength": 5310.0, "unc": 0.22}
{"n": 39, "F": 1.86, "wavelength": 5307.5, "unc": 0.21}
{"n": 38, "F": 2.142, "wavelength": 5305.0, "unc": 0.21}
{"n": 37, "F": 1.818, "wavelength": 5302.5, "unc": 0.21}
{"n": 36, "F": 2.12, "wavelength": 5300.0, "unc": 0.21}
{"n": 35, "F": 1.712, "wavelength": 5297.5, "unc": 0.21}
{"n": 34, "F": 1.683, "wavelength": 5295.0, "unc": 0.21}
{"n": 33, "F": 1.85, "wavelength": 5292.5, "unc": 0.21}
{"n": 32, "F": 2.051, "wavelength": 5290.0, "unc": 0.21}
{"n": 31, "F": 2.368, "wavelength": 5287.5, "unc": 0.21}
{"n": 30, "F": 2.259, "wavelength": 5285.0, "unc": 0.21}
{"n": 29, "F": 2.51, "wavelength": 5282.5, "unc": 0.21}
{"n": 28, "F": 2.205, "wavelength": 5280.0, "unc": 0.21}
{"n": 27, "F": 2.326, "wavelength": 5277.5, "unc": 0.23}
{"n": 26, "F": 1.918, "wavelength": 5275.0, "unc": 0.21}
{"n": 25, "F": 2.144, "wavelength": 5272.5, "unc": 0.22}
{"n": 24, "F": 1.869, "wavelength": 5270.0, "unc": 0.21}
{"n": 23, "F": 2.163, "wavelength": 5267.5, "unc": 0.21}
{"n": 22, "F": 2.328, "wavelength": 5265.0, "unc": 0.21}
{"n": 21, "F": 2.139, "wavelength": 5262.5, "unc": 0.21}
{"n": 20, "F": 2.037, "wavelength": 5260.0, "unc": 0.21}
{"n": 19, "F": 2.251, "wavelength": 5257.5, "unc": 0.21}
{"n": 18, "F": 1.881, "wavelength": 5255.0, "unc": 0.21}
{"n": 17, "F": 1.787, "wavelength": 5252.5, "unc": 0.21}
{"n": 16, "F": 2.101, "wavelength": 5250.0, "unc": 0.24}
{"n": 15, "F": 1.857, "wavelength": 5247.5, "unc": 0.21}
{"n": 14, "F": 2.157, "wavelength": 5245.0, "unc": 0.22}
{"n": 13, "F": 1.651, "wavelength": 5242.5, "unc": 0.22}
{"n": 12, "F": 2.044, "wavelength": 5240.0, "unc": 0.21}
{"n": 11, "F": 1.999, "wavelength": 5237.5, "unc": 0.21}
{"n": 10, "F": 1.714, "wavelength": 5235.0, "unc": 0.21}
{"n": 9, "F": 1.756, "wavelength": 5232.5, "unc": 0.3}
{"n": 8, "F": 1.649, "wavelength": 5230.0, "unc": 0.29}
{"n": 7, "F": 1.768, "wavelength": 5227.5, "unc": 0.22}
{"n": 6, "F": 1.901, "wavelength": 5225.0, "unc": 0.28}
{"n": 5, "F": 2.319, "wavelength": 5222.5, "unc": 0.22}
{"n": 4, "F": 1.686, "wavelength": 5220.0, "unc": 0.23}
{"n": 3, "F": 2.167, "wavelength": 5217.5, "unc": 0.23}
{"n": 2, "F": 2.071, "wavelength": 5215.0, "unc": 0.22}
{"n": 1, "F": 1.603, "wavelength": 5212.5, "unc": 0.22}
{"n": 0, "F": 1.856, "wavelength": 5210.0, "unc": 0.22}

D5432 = 1.96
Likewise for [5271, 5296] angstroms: 2.40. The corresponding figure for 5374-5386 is 1.93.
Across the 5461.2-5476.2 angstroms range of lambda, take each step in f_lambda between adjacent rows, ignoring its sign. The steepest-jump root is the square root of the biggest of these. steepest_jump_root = 0.73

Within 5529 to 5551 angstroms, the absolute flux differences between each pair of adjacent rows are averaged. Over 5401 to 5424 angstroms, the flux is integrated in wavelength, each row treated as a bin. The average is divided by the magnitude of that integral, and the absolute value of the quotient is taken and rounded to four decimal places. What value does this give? 0.0032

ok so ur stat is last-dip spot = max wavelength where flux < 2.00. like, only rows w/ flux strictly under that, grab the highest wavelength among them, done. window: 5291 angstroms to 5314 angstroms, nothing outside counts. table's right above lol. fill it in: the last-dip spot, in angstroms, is 5307.5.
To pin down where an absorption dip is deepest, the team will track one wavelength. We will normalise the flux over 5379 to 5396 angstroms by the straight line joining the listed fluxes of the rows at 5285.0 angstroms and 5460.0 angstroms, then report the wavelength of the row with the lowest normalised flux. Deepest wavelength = 5387.5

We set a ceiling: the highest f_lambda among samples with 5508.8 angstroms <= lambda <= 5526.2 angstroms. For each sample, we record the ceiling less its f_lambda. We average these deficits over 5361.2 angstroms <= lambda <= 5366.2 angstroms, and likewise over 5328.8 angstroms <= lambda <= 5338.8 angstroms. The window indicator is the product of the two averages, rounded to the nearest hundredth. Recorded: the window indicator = 0.17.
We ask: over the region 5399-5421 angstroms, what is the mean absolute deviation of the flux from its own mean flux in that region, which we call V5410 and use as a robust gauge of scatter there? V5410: 0.15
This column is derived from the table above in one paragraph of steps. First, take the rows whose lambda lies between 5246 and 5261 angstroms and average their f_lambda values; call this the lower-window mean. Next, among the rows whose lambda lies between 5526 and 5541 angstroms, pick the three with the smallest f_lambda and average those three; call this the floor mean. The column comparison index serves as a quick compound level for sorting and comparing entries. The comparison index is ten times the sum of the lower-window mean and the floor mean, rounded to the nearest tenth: 35.2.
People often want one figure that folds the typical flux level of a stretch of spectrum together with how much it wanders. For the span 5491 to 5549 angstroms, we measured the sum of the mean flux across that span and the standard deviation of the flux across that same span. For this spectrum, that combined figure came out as 2.05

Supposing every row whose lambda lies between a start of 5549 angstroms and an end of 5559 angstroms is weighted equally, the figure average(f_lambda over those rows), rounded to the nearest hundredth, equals 1.99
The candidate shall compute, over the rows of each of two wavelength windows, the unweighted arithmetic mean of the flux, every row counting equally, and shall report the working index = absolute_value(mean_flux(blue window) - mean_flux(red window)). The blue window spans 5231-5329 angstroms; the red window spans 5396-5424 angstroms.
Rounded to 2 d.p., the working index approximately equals 0.18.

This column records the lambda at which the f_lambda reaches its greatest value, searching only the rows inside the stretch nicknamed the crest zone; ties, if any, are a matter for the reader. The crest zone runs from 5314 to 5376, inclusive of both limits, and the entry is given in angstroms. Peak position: 5345.0 angstroms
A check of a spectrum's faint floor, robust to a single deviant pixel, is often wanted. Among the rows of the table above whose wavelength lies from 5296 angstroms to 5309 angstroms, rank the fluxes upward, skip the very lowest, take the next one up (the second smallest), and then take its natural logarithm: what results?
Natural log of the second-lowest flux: 0.598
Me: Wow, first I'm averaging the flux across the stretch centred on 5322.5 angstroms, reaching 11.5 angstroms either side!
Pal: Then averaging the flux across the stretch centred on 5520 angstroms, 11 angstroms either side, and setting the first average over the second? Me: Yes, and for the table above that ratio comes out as 1.11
